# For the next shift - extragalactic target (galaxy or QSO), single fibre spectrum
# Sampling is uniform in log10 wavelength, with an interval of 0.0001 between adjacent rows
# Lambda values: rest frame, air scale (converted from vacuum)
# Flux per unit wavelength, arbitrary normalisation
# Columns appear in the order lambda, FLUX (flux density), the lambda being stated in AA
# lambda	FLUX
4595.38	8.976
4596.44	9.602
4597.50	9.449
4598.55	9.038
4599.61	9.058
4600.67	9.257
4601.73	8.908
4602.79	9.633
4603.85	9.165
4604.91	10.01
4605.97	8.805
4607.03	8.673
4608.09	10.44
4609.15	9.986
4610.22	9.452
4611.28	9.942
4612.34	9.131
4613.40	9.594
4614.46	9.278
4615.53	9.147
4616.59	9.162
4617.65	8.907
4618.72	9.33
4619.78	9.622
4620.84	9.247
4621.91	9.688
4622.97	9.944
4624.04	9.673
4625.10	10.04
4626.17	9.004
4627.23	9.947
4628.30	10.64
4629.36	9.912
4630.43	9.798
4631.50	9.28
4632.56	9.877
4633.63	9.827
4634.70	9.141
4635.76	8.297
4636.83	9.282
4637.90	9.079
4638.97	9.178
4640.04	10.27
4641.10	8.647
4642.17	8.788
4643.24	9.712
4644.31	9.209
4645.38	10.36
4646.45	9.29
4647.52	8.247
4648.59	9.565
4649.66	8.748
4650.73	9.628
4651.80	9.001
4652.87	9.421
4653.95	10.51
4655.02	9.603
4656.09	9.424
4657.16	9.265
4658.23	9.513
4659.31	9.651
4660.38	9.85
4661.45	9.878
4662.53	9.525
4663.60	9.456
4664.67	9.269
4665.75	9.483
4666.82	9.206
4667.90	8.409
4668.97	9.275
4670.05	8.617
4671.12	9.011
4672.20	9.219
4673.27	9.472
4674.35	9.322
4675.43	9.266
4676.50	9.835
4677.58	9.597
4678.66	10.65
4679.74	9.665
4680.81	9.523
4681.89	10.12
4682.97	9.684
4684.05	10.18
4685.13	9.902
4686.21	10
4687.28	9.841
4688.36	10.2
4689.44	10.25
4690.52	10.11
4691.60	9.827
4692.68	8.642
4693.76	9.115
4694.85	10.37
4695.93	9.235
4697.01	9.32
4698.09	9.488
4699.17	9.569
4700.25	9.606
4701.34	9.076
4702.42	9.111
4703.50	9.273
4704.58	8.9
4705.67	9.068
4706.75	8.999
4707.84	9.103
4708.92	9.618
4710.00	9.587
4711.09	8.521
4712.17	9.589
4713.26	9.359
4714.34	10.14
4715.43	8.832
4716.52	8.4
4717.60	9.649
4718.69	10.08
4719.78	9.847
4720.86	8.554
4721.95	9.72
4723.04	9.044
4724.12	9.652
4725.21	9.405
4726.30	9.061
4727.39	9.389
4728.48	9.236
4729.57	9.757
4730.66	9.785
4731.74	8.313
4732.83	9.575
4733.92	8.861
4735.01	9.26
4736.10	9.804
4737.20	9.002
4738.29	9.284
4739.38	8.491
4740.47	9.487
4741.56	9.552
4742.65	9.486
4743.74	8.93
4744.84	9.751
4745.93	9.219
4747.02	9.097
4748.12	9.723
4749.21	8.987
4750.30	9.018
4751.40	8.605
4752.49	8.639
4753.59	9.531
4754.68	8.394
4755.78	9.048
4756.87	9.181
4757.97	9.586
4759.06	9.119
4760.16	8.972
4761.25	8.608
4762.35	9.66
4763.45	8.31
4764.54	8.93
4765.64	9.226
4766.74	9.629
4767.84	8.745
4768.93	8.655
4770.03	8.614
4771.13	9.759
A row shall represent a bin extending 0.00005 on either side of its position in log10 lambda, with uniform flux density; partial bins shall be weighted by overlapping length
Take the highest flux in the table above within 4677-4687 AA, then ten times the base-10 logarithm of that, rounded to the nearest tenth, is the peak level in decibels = 10.3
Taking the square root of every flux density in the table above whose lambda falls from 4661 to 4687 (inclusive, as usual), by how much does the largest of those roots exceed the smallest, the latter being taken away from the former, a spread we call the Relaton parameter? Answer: 0.364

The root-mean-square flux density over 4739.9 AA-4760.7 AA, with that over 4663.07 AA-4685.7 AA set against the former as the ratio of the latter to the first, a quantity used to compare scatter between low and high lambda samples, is 1.03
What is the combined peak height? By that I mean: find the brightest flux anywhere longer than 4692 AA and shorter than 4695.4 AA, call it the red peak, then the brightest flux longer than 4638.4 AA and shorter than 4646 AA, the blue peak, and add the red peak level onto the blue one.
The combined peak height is 20.7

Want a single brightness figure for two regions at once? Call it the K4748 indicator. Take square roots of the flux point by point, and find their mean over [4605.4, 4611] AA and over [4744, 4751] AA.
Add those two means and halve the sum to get 3.06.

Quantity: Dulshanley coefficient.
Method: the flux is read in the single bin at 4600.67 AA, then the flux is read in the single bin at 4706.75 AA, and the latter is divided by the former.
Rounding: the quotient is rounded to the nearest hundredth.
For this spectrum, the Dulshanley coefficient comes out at 0.97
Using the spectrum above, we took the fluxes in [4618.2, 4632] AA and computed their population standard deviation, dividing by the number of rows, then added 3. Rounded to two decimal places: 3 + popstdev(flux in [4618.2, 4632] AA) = 3.41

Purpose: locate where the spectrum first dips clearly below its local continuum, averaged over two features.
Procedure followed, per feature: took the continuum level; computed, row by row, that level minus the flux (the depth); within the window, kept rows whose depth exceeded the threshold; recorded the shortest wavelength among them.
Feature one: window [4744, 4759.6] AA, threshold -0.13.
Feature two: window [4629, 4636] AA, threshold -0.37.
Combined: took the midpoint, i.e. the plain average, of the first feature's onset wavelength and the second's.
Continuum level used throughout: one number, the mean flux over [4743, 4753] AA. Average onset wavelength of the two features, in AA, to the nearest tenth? 4688.7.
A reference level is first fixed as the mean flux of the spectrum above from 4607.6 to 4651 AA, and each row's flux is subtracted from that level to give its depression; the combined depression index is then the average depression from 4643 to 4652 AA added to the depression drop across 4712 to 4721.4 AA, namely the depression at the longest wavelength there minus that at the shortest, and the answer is 1.20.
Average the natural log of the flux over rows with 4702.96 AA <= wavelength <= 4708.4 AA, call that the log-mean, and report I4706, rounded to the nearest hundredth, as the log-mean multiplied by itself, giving 4.86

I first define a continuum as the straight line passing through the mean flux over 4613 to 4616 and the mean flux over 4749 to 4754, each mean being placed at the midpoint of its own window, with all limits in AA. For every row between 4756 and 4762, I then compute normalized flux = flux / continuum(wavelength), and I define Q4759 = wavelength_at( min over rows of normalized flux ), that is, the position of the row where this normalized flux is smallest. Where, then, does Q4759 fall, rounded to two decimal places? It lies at 4761.25 AA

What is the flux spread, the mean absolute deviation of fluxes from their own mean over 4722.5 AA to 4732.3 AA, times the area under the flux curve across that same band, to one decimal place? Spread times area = 30.8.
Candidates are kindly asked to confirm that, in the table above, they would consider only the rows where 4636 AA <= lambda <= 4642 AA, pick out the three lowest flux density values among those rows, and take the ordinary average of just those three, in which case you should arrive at 8.97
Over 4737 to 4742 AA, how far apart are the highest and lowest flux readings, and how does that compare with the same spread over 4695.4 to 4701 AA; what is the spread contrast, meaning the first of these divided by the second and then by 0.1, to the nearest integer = 29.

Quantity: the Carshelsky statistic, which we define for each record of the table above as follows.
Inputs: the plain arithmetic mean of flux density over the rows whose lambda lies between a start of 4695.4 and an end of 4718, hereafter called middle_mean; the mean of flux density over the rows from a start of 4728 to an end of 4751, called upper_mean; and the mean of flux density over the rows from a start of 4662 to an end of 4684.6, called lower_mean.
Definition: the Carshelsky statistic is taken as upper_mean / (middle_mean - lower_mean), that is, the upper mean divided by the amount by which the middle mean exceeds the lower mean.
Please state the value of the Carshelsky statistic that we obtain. -45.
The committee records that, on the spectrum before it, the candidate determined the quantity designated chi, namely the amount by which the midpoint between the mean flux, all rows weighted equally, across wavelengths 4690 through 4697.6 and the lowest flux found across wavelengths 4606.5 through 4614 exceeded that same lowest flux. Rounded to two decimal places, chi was 0.42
